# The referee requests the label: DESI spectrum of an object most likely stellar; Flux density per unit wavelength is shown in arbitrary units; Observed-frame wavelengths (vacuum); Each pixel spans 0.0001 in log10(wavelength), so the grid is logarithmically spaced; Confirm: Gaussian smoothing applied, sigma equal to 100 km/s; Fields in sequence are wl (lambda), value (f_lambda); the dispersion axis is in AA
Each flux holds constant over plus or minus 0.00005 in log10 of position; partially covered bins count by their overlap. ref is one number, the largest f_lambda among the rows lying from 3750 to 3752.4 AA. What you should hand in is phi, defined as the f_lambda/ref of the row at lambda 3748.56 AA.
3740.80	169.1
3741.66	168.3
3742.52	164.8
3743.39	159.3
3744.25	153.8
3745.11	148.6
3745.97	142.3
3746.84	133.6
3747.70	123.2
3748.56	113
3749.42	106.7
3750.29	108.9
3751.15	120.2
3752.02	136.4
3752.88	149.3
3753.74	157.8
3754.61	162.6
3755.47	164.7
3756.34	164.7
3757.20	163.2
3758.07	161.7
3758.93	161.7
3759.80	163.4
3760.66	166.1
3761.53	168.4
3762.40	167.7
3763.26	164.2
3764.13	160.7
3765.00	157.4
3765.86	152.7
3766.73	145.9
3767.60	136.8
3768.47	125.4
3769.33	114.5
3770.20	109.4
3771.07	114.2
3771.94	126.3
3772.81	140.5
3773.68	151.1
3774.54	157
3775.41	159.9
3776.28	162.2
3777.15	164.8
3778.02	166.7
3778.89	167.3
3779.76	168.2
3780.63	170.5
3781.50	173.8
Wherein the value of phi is 0.83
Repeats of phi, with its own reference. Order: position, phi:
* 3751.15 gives 0.88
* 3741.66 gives 1.23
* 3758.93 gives 1.19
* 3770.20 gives 0.80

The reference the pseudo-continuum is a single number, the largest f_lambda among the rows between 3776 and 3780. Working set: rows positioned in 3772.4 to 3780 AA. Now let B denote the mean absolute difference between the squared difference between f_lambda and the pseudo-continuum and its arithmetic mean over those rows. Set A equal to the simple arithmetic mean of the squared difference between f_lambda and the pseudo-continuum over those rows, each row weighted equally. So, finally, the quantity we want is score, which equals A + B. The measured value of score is 316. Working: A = 145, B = 171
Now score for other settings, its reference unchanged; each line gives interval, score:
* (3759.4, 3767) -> 225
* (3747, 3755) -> 3061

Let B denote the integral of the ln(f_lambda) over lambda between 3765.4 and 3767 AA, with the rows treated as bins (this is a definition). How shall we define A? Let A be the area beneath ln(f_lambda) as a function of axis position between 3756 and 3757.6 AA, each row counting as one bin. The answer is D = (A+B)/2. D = 8.11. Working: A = 8.2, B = 8.0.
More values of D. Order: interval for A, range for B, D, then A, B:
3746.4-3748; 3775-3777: 8.96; 7.8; 10.2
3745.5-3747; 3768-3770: 8.47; 7.4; 9.6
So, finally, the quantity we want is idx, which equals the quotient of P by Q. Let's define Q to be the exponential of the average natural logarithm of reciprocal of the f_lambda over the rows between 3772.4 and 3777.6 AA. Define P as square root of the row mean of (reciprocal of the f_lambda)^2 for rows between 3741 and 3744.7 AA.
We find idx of 0.97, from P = 0.0062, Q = 0.0064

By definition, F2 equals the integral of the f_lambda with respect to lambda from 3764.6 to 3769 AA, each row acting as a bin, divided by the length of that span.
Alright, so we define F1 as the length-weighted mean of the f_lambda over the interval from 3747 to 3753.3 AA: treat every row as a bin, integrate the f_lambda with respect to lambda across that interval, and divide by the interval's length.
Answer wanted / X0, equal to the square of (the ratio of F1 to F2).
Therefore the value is 0.7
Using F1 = 123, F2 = 143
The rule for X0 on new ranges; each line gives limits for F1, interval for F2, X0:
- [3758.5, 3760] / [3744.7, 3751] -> 1.7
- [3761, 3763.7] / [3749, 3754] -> 1.7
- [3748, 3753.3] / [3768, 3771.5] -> 1.1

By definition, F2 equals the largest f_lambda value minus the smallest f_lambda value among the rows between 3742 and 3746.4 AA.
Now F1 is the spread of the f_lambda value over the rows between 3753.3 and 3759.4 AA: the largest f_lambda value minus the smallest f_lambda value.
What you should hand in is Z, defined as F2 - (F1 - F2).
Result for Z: 38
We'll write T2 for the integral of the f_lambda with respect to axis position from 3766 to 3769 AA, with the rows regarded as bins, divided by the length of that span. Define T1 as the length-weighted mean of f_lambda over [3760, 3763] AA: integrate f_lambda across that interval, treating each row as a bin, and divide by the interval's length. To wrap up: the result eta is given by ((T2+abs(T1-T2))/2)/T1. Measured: 0.500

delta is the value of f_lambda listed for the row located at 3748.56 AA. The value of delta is 113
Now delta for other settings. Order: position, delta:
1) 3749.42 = 106.7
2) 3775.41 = 159.9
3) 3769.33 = 114.5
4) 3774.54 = 157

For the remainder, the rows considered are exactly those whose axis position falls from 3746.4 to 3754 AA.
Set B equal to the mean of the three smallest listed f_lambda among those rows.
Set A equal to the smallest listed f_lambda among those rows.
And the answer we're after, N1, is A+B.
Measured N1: 216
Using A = 106.7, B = 110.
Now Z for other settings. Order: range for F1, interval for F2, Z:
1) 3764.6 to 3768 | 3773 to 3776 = -3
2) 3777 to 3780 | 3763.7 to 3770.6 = 99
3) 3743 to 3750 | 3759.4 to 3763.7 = -43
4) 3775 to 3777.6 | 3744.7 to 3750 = 79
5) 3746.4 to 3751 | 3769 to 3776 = 74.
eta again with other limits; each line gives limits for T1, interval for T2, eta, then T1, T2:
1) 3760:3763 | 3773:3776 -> 0.500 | 167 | 155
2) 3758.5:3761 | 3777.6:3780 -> 0.521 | 164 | 167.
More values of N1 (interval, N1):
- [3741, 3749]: 236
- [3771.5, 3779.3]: 266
